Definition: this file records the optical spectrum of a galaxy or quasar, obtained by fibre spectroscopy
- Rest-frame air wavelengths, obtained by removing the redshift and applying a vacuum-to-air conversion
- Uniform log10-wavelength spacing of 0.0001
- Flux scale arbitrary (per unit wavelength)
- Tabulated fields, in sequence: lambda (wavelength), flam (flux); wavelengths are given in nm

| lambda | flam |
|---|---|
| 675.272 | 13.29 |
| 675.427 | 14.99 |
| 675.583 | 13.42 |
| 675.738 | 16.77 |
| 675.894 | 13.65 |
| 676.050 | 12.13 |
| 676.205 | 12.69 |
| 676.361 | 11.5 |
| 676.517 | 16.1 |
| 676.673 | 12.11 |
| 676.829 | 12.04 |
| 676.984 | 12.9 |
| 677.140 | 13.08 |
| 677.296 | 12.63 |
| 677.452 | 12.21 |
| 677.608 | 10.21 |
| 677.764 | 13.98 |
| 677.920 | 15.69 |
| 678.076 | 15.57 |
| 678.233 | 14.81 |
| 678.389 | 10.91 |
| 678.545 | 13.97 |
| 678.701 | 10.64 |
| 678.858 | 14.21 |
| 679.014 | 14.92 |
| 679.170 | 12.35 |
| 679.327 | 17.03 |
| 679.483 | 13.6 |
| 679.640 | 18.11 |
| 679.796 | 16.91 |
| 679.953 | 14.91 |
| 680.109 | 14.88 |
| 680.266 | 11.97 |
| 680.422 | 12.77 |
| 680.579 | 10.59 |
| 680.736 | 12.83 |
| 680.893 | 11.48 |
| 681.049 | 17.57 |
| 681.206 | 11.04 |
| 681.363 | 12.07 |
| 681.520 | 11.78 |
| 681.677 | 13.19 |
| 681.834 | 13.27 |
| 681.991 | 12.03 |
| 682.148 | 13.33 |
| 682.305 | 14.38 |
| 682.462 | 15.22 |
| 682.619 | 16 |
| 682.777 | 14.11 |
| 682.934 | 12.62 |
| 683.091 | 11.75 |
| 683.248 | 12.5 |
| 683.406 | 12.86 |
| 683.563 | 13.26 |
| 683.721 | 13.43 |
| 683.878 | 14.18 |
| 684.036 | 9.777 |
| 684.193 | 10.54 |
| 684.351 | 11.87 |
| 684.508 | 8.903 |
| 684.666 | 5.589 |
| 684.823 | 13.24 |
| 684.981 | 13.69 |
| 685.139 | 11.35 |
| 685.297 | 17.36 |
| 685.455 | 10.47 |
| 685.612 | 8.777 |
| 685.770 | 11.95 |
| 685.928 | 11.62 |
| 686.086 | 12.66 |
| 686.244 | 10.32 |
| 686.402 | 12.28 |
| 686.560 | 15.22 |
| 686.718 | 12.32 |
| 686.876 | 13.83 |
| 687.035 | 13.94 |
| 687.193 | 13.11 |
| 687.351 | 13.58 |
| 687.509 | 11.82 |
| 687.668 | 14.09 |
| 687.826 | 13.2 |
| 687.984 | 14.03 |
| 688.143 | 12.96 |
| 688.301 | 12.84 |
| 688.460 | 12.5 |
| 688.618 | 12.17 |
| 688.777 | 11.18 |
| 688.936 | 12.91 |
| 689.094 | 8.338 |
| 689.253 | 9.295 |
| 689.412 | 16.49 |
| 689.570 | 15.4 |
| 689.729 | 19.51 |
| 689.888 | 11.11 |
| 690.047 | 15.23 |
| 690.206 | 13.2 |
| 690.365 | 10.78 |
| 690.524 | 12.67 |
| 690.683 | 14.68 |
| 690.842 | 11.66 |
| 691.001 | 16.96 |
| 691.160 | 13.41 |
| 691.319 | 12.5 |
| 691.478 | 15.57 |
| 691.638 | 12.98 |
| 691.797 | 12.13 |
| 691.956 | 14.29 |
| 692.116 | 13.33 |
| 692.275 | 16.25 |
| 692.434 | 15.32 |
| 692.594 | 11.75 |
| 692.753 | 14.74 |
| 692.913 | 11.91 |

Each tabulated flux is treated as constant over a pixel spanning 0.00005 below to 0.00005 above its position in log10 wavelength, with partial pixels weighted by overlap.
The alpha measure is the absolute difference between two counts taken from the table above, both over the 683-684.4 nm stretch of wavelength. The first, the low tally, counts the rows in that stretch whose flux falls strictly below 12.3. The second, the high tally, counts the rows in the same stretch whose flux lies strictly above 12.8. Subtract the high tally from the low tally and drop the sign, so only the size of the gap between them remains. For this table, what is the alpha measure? 0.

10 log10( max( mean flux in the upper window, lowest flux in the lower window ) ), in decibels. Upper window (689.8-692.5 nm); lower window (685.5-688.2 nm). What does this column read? 11.4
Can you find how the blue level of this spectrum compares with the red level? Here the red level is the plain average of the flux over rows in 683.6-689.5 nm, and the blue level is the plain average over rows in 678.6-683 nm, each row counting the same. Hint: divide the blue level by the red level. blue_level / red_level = 1.12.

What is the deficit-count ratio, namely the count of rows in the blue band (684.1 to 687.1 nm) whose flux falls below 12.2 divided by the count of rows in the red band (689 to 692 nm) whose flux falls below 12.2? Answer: 1.7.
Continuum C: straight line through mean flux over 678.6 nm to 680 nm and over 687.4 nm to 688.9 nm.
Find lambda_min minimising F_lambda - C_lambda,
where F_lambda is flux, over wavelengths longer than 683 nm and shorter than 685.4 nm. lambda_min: 684.666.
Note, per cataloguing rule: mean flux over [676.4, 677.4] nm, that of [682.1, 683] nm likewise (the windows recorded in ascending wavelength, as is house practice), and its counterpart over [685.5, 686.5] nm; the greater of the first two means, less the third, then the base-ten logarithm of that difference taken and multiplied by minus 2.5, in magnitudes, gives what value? -1.2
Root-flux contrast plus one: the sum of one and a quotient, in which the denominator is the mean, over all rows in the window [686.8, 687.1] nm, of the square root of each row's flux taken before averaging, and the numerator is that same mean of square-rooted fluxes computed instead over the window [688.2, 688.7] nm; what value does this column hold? 1.95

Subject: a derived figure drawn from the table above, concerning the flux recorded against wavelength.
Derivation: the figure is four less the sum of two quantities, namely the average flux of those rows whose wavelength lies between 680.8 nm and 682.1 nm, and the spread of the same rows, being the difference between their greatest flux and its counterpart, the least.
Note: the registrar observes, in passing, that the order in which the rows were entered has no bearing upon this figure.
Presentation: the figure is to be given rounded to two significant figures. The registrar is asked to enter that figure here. -15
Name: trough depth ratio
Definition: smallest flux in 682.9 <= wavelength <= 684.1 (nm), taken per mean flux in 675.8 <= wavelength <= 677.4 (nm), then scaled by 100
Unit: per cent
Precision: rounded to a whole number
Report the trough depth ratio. 76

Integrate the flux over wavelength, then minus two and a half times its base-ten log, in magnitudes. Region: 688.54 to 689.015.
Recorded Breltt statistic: -1.90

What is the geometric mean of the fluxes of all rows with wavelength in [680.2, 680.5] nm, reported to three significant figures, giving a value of 12.4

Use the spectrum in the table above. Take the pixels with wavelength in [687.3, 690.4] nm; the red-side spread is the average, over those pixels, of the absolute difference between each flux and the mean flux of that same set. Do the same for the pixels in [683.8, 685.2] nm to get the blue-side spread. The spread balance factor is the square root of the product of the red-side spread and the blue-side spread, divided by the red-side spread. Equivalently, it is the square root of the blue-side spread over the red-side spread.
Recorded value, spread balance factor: 1.09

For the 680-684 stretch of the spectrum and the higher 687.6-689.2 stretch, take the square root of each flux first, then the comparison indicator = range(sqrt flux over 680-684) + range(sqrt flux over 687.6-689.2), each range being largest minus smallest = 1.8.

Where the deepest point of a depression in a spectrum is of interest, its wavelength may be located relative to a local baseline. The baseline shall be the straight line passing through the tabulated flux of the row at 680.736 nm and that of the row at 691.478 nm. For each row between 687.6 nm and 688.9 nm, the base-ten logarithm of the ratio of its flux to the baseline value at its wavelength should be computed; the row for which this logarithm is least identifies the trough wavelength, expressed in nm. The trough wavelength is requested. 688.777 nm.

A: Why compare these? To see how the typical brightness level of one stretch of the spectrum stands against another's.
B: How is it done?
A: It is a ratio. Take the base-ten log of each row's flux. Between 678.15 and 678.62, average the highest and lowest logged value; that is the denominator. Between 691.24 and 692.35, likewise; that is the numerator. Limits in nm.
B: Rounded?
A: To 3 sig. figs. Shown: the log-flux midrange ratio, 1.04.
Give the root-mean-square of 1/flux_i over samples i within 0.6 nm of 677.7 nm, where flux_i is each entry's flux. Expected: 0.0761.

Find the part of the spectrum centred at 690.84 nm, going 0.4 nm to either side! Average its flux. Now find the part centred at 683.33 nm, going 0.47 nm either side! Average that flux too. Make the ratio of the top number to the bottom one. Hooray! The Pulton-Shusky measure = 1.09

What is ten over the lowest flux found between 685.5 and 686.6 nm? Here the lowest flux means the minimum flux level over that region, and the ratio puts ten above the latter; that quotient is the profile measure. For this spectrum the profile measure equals 1.1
